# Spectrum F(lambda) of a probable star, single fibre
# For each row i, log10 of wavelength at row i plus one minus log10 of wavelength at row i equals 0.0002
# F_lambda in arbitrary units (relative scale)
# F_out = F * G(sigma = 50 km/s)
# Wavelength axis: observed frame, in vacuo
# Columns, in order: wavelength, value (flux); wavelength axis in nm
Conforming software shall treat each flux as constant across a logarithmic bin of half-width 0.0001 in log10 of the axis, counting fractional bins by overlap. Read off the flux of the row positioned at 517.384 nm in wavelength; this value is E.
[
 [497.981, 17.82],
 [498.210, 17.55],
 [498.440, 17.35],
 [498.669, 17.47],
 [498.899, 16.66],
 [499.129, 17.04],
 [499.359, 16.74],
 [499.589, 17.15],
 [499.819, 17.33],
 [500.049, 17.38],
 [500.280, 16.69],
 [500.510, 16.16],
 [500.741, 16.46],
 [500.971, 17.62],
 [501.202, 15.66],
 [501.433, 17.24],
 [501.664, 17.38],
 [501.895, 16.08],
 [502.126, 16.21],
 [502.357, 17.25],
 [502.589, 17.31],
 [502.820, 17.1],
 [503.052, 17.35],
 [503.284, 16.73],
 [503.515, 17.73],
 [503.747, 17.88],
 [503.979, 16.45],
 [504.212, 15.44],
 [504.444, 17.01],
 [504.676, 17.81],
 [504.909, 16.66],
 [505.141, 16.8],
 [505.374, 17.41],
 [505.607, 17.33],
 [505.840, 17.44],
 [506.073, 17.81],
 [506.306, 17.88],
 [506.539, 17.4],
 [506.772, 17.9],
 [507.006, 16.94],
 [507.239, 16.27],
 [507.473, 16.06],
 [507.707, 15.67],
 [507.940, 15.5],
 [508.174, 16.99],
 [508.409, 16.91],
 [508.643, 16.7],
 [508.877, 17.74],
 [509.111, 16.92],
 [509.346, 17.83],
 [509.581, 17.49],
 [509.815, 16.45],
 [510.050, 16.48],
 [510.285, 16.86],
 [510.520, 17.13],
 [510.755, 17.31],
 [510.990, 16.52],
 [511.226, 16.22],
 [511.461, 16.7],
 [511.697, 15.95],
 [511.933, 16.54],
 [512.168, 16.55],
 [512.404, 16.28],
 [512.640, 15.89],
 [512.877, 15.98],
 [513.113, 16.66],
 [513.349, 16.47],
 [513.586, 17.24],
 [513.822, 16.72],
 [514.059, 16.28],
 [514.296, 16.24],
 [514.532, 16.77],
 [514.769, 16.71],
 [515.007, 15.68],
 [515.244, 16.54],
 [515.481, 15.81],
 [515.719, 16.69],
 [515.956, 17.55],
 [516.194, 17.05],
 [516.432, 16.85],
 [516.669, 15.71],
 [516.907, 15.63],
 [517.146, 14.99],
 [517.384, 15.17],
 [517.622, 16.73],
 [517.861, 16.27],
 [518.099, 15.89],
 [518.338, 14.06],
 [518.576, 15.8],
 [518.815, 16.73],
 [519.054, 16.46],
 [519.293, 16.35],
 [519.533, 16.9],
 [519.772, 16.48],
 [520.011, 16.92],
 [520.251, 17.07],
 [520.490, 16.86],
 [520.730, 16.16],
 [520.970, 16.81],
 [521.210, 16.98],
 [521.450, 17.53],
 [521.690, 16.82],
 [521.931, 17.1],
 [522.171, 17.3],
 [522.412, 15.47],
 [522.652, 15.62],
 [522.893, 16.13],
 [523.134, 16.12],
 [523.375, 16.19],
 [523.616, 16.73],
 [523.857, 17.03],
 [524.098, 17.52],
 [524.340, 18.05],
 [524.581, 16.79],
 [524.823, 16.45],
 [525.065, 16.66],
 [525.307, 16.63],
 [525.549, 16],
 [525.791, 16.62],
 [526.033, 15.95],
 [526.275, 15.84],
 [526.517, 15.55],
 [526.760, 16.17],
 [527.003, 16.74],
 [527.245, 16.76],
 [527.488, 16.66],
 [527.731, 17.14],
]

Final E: 15.17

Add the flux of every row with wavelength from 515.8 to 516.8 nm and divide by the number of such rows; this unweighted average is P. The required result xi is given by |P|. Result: 16.8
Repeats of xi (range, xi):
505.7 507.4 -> 17.4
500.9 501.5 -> 16.8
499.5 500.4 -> 17.1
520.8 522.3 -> 17.1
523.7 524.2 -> 17.3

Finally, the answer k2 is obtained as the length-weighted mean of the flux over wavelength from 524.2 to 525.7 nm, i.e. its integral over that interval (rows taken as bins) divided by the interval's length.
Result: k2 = 16.8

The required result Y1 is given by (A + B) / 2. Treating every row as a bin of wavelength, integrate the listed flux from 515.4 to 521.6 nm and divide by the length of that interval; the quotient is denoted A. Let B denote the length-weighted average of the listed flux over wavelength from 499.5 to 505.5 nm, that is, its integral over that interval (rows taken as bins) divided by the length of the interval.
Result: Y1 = 16.7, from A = 16.4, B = 16.9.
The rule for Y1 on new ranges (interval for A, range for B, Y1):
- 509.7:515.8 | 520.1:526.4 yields 16.6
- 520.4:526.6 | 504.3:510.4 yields 16.8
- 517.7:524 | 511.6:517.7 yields 16.4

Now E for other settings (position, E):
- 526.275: 15.84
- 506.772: 17.9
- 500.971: 17.62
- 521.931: 17.1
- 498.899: 16.66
